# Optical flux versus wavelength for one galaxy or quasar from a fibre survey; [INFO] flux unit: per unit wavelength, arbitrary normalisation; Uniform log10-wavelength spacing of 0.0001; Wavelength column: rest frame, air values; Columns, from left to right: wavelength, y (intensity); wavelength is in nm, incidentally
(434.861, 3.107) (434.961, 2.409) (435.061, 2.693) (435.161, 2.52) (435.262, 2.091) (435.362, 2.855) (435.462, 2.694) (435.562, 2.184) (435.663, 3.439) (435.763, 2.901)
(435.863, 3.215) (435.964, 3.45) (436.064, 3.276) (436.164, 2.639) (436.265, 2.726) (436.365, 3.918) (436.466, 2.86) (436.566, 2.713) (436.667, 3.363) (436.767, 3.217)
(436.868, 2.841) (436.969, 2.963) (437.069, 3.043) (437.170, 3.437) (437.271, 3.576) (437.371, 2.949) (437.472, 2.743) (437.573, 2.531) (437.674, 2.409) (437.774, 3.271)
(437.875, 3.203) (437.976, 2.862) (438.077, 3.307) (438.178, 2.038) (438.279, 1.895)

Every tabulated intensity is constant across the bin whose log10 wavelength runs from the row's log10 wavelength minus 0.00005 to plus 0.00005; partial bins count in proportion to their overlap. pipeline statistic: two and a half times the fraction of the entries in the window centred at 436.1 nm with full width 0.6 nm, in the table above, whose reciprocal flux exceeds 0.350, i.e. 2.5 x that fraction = 0.83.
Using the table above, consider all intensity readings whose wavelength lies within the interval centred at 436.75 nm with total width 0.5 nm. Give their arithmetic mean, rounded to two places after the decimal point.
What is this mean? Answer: 3.02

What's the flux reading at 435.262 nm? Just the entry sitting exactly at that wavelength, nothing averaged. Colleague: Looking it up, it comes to 2.091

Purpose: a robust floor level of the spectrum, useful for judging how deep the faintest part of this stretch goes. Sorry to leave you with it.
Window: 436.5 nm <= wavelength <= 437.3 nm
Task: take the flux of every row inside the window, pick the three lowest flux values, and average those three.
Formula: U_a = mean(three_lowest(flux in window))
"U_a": 2.84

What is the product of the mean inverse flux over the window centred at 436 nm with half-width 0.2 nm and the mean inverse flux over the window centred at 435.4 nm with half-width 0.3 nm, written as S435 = 0.126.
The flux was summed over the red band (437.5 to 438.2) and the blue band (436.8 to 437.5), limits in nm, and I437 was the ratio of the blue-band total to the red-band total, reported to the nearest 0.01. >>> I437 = 1.10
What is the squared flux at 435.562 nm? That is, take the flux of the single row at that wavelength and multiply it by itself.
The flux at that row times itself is 4.8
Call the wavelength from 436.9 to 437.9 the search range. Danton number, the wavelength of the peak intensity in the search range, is 437.271 nm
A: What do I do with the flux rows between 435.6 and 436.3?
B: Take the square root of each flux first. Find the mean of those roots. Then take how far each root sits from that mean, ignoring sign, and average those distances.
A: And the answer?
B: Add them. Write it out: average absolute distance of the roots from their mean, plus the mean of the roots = 1.84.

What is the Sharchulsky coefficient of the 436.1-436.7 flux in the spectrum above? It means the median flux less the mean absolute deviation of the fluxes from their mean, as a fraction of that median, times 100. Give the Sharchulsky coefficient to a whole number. 86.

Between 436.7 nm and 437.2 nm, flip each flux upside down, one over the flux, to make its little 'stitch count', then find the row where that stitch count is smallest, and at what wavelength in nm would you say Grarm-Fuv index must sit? 437.170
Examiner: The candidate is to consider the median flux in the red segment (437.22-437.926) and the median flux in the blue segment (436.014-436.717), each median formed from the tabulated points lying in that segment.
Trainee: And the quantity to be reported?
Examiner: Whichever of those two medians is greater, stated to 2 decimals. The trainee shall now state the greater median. 2.95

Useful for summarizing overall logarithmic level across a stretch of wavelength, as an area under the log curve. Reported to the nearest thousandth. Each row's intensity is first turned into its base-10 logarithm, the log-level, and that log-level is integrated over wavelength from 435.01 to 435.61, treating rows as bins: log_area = 0.238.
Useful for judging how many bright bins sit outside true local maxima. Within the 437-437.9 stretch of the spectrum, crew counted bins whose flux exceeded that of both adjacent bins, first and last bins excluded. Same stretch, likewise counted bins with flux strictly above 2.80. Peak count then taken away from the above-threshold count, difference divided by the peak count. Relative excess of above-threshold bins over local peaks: 2.00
